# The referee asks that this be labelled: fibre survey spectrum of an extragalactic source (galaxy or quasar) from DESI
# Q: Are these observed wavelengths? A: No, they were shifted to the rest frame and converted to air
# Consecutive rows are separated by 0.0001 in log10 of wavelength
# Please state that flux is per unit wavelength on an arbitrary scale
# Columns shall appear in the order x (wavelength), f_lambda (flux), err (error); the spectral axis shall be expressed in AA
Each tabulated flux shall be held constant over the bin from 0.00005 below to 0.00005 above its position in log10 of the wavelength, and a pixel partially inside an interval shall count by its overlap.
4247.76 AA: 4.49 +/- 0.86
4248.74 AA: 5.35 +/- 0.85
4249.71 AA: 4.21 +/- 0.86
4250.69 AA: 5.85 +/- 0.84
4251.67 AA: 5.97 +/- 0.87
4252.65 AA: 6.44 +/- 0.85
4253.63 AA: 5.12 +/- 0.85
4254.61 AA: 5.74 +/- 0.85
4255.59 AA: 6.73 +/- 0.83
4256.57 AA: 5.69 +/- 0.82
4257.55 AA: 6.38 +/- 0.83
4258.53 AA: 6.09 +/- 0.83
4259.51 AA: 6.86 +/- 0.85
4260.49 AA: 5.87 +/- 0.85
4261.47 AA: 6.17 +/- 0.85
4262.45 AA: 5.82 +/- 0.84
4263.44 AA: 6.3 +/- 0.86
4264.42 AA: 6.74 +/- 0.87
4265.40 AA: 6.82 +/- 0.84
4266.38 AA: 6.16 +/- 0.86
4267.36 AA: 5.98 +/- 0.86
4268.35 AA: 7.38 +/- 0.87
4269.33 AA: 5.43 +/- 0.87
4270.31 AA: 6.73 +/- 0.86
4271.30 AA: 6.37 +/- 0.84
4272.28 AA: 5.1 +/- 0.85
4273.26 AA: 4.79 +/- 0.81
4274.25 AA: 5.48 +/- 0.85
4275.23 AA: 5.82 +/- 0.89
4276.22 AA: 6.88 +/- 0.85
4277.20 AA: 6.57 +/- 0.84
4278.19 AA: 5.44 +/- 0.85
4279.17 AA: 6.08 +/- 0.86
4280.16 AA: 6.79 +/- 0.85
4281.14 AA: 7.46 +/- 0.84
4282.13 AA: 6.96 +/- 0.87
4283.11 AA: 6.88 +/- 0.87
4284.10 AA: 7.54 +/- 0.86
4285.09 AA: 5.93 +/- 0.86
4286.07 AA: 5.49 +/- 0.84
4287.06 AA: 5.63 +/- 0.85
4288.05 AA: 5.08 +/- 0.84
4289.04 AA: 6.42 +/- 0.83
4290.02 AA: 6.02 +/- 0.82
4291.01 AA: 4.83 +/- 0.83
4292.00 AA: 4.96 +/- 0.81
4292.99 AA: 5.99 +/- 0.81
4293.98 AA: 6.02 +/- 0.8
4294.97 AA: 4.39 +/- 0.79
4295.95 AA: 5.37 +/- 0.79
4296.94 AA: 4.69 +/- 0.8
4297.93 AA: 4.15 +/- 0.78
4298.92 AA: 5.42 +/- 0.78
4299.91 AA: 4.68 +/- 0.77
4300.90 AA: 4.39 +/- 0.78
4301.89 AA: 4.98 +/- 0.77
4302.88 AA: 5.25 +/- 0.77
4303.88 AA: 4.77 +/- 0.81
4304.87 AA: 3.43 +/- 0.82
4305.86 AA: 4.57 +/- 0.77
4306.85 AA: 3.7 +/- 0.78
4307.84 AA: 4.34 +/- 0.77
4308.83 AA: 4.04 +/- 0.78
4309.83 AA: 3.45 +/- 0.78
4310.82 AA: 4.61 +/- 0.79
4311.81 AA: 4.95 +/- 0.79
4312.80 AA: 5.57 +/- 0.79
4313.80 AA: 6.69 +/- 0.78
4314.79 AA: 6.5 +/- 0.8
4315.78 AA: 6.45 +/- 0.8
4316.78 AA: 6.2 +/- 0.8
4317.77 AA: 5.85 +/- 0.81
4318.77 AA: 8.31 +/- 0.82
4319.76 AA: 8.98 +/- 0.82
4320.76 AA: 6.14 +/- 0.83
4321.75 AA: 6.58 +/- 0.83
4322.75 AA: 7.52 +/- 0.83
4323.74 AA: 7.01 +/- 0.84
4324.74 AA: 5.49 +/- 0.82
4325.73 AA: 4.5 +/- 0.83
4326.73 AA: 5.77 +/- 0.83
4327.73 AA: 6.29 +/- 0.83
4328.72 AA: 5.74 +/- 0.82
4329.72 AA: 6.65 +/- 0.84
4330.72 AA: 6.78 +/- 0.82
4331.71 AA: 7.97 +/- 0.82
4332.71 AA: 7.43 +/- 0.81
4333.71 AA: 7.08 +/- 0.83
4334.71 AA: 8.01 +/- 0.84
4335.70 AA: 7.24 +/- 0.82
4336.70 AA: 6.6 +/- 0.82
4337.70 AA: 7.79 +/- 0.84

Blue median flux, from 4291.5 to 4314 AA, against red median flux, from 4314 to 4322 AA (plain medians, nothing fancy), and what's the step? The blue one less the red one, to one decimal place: -1.8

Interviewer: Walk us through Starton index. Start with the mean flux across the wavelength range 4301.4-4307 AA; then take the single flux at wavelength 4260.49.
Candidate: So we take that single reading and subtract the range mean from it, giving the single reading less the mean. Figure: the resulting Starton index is 1.4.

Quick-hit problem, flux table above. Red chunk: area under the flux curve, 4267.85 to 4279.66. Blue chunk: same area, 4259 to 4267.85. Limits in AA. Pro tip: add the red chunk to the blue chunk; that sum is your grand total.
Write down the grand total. 127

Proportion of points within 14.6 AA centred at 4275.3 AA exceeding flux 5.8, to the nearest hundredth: 0.67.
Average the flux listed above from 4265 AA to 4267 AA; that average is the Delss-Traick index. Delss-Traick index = 6.5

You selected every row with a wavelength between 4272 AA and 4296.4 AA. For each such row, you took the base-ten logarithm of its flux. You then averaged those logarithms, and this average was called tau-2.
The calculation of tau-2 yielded 0.768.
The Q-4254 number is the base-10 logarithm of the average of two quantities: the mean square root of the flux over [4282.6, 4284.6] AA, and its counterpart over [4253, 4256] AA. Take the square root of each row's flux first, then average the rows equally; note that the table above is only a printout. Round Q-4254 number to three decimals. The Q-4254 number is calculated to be 0.407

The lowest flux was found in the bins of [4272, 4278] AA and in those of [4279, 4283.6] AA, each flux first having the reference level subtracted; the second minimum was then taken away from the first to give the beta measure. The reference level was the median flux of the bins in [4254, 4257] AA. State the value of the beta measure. -1.3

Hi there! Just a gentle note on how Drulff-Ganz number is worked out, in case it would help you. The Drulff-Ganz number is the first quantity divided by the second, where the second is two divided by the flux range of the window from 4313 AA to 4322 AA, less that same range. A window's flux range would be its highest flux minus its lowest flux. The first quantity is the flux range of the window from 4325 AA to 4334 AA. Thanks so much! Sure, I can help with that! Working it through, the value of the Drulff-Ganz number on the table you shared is -1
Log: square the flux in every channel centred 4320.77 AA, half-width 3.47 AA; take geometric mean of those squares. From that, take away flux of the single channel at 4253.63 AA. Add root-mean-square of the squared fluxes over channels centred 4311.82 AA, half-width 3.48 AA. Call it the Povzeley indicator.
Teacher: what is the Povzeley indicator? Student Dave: 75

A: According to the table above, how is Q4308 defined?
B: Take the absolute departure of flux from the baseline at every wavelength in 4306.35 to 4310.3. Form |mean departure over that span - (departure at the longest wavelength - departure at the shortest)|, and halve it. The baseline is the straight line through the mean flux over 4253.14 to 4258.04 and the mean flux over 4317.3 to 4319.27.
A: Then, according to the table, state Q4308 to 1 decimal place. 1.4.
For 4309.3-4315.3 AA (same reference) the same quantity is 2.3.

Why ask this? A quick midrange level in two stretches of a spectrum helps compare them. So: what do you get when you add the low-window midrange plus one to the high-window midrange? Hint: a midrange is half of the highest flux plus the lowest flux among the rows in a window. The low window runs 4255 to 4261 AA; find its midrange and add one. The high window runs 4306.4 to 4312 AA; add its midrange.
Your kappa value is 11.5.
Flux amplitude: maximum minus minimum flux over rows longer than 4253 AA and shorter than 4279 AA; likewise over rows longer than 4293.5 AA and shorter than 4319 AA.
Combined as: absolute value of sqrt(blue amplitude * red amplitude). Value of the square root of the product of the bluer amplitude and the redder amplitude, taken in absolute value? 3.56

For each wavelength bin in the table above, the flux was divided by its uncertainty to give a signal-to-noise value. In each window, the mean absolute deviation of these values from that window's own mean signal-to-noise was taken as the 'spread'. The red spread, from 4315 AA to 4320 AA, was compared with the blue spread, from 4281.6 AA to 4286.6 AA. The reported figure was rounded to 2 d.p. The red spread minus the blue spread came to 0.65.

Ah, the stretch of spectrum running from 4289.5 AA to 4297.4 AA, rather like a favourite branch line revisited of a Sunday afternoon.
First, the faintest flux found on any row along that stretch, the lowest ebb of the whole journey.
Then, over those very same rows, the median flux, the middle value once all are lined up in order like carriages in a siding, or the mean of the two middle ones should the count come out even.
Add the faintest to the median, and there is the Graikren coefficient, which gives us 9.6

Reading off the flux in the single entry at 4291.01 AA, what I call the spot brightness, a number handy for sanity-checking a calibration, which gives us 4.83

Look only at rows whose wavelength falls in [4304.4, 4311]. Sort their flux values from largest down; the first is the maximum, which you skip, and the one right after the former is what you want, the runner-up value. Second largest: 4.57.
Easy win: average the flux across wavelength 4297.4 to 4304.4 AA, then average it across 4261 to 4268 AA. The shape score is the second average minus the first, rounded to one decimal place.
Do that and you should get 1.5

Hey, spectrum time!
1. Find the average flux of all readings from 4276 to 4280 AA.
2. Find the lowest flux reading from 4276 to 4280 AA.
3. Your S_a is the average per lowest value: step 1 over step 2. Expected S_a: 1.15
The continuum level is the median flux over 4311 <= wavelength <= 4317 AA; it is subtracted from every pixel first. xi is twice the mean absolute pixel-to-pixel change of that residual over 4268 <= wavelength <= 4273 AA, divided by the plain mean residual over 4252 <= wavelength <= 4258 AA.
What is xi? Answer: -8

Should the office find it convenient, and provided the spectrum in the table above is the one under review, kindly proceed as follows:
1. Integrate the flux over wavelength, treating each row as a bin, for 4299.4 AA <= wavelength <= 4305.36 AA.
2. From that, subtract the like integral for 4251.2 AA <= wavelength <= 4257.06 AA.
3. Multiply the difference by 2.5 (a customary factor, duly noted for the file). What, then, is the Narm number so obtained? -19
